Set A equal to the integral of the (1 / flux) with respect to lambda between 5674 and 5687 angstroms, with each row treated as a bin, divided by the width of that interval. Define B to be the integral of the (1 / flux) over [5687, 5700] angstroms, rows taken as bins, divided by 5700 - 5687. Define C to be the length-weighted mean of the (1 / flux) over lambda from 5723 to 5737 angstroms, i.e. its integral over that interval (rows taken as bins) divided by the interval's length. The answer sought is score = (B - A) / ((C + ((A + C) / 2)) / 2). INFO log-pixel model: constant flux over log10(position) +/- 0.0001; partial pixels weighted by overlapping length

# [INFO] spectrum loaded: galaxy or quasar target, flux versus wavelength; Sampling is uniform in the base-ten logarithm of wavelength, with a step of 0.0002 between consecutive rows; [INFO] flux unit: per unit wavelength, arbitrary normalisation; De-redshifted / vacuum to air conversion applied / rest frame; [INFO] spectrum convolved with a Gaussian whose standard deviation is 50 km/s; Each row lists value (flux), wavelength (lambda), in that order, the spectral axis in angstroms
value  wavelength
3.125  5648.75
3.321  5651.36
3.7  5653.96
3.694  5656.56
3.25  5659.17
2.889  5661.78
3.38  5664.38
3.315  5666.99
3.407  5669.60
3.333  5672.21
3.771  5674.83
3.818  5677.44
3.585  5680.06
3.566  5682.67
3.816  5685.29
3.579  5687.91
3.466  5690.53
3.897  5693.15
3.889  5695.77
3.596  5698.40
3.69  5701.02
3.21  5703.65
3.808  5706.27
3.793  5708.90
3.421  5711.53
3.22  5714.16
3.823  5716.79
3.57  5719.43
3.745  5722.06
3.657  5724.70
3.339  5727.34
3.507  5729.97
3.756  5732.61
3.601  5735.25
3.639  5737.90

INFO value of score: 0.006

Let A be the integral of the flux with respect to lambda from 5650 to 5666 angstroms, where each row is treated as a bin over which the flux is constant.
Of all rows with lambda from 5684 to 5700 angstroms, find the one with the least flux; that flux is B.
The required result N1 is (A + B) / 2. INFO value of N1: 28.7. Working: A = 53.9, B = 3.466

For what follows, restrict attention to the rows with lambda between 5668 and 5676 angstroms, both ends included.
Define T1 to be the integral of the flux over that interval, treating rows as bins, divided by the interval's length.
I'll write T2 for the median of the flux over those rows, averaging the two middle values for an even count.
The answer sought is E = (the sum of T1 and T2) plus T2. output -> 10.3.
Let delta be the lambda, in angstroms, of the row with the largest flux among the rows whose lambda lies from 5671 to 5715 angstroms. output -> 5693.15 angstroms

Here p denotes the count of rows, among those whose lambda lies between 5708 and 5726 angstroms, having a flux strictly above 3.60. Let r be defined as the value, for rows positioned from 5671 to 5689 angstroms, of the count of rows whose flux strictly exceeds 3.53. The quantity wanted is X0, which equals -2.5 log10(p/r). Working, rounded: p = 4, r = 6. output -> 0.4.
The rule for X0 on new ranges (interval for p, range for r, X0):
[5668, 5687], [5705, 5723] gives 0.6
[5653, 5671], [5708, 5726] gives 1.0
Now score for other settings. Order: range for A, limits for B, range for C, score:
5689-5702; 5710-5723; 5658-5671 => 0.040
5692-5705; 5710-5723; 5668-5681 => 0.026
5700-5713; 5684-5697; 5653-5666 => -0.041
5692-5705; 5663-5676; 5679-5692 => 0.060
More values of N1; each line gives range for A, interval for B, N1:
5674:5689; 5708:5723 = 29.3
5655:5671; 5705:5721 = 28.2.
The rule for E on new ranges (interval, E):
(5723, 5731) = 10.5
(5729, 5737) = 10.8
